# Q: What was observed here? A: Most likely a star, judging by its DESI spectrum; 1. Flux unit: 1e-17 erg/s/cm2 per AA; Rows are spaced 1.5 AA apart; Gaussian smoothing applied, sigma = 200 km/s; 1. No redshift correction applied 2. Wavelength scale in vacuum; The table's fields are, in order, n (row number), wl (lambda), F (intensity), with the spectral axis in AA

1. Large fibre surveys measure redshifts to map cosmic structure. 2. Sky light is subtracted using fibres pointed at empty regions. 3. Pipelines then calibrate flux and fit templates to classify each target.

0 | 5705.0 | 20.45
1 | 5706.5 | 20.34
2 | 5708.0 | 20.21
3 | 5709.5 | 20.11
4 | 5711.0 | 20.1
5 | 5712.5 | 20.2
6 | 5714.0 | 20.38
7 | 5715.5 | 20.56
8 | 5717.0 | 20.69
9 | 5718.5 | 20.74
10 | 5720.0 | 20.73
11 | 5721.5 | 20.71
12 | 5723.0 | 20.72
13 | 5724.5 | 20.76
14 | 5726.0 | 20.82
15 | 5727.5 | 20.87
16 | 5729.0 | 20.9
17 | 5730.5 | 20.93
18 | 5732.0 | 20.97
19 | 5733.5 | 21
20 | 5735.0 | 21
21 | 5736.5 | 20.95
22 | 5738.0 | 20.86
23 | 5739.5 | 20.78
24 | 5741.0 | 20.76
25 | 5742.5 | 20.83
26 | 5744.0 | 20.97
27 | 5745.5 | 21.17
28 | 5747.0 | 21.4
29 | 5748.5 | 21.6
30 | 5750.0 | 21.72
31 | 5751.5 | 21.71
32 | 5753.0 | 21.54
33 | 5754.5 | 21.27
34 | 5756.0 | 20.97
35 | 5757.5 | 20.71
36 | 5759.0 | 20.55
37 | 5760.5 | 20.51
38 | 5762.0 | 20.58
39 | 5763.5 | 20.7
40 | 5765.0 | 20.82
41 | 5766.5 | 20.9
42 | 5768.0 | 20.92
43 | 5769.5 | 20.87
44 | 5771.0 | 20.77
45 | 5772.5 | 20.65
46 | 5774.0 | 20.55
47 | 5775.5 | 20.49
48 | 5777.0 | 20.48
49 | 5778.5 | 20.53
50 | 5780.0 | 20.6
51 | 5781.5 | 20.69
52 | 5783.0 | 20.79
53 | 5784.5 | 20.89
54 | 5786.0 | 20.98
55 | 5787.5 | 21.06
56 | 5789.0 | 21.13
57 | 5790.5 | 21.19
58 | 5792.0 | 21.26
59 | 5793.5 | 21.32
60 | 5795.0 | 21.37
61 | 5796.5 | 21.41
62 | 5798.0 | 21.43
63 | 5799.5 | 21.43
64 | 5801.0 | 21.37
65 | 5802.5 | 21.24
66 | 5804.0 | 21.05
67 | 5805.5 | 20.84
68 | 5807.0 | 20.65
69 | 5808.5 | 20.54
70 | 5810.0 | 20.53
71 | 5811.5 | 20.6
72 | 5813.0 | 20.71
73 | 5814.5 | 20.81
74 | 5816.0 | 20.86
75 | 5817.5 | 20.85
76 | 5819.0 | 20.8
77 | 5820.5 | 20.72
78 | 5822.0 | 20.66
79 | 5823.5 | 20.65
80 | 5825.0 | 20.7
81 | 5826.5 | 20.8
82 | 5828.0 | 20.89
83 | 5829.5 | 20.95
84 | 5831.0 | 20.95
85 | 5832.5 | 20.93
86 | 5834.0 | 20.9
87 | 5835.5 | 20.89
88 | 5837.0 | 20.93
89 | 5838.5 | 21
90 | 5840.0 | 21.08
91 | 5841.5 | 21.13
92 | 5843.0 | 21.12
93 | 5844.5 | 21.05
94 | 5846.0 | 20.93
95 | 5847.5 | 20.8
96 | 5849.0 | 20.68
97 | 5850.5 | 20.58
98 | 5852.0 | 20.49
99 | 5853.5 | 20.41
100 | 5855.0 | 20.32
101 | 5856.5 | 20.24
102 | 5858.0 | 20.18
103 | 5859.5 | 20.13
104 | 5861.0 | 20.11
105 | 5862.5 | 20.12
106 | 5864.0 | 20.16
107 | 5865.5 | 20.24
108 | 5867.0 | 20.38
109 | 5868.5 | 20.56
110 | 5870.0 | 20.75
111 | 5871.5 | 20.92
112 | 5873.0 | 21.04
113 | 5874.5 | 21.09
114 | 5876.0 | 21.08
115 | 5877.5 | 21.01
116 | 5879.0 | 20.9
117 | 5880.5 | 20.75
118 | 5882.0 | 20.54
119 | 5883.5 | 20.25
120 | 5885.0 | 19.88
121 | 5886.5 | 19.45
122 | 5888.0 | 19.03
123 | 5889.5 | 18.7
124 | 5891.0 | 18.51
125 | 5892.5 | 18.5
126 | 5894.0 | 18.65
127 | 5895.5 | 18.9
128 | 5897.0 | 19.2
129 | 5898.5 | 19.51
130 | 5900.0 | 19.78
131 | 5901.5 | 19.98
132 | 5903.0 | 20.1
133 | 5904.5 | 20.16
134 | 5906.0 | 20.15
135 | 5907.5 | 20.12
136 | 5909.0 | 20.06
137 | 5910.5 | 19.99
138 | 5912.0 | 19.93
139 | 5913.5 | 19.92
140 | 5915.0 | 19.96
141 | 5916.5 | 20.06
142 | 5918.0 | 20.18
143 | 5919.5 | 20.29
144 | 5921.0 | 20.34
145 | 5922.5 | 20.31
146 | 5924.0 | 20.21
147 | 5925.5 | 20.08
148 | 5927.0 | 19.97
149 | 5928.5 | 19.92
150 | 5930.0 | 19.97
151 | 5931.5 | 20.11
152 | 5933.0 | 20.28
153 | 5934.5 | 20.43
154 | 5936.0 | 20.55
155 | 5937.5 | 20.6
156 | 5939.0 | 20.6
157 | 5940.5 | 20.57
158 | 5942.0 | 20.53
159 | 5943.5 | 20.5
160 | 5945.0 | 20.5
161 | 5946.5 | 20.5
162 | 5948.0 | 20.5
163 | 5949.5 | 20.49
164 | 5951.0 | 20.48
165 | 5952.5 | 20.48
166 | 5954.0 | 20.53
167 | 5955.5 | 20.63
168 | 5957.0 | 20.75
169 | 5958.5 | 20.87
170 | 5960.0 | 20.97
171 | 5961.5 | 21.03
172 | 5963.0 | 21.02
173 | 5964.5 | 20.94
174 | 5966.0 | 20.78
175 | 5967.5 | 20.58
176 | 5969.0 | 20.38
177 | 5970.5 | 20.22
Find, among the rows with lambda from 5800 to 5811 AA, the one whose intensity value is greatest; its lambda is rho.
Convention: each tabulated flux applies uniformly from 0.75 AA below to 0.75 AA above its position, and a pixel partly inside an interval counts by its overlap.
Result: 5801.0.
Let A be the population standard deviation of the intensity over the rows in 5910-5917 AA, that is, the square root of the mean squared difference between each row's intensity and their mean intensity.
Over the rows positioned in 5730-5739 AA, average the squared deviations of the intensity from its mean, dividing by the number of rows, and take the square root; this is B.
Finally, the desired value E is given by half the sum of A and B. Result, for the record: 0.049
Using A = 0.05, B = 0.048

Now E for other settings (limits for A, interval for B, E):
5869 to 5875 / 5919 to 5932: 0.141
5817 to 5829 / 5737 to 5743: 0.061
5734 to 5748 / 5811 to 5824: 0.141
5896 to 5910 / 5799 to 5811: 0.331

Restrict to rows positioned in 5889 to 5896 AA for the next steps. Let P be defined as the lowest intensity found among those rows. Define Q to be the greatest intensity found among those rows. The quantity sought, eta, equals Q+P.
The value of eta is 37.4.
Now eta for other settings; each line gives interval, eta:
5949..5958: 41.2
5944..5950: 41.0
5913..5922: 40.3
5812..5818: 41.6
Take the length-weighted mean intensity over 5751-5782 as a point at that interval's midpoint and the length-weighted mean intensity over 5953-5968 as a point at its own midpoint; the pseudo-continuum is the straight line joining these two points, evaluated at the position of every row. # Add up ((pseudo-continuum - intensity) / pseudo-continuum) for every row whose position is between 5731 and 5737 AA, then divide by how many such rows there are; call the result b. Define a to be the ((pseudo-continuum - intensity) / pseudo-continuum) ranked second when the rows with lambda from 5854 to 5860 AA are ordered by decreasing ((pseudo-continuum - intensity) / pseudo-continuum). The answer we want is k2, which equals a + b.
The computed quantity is 0.021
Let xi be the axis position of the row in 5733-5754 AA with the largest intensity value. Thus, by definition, 5750.0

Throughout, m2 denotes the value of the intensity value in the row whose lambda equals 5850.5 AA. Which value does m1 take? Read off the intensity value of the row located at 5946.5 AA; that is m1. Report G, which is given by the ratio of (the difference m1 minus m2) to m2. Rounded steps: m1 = 20.5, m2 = 20.58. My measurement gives -0.004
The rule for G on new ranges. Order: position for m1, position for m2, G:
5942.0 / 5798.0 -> -0.042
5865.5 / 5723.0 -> -0.023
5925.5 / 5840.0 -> -0.047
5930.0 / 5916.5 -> -0.004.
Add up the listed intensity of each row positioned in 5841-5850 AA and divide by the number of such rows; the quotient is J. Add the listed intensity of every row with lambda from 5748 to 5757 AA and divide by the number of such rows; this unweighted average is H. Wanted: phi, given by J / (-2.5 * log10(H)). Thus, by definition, -6.29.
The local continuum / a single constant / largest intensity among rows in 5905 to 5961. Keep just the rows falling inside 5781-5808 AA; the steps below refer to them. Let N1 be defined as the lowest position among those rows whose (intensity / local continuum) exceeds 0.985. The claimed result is 5781.5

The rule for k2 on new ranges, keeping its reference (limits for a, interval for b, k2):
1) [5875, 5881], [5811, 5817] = -0.002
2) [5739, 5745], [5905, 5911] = 0.035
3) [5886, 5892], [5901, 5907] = 0.135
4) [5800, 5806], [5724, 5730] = -0.014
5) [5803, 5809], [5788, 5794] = -0.014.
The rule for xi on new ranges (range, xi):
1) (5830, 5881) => 5841.5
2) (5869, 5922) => 5874.5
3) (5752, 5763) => 5753.0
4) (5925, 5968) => 5961.5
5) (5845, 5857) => 5846.0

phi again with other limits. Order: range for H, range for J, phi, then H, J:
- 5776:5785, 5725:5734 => -6.36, 20.7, 20.9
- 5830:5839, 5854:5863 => -6.11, 20.9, 20.2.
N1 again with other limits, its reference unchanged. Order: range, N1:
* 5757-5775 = 5757.5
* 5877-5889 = 5877.5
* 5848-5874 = 5849.0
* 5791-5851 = 5792.0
